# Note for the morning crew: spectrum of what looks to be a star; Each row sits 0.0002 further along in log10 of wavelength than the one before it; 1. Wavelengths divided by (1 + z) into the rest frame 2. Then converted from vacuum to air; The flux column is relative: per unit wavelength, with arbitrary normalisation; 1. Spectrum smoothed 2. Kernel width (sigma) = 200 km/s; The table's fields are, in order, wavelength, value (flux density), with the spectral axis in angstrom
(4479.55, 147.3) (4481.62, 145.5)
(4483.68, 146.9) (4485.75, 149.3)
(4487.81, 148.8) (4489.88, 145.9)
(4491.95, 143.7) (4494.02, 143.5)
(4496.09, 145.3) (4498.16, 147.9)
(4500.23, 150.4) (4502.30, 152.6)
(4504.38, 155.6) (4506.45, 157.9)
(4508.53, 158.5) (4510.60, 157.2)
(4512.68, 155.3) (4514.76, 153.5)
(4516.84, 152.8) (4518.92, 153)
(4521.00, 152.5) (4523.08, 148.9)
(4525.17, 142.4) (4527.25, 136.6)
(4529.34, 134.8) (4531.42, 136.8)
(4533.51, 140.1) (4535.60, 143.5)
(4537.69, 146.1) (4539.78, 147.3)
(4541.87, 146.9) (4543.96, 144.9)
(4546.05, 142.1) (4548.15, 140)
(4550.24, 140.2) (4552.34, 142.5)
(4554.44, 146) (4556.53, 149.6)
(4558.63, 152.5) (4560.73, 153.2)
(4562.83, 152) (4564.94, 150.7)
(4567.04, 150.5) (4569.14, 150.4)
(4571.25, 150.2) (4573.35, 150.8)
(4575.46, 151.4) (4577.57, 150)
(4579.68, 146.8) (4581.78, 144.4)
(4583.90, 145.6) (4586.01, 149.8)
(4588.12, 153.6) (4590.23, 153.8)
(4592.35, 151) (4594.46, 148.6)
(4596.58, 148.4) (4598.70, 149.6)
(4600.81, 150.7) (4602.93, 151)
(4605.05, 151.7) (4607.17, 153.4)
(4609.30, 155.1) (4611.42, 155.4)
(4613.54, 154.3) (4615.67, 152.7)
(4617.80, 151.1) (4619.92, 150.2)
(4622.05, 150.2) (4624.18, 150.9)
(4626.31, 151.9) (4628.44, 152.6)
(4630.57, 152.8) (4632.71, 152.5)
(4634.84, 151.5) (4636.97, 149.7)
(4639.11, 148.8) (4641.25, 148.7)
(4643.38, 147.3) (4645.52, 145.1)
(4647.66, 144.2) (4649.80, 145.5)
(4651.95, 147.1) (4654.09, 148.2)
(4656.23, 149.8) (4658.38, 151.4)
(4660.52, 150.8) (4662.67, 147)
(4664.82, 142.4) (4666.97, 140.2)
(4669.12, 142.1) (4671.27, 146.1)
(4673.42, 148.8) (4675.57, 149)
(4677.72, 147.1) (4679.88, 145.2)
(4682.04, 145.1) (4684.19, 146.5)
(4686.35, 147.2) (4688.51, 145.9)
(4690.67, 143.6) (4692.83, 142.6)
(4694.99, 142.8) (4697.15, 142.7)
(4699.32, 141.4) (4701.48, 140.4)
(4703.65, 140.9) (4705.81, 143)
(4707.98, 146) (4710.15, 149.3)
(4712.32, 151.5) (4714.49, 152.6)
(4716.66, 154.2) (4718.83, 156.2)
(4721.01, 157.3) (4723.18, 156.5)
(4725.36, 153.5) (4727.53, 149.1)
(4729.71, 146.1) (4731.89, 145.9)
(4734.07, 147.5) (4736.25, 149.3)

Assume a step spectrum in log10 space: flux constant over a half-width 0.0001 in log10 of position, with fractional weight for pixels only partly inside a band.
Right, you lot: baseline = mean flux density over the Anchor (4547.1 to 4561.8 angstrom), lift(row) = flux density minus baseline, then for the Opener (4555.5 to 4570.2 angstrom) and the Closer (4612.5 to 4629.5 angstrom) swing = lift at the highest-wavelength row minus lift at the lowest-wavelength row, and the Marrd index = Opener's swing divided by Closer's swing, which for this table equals -0.5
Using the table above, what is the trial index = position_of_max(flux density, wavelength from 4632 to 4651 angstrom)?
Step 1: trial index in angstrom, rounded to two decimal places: 4632.71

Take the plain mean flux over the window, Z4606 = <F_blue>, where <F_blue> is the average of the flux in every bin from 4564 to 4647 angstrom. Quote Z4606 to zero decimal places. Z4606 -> 151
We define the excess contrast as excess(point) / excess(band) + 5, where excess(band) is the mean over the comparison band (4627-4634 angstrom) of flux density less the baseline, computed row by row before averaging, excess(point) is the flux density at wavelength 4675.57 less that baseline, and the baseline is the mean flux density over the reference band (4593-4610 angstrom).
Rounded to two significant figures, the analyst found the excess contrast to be 3.7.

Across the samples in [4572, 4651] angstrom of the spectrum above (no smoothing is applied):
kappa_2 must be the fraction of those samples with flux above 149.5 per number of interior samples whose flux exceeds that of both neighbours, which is 0.18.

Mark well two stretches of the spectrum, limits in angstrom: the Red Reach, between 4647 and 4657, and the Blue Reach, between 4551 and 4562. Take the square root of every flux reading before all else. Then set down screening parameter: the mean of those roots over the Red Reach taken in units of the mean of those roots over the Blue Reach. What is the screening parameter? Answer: 0.99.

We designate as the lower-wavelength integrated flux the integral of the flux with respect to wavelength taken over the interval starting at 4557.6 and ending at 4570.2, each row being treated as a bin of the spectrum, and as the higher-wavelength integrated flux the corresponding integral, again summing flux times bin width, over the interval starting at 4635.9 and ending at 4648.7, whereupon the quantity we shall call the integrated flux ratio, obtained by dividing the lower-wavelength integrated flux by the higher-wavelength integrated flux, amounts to 1.01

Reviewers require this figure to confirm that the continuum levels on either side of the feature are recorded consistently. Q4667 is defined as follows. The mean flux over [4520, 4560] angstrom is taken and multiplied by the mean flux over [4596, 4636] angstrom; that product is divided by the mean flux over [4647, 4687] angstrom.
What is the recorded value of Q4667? 149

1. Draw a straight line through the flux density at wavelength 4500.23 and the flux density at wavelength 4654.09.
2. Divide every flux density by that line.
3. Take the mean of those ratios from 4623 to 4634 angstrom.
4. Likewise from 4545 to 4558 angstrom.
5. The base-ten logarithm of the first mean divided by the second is 0.03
